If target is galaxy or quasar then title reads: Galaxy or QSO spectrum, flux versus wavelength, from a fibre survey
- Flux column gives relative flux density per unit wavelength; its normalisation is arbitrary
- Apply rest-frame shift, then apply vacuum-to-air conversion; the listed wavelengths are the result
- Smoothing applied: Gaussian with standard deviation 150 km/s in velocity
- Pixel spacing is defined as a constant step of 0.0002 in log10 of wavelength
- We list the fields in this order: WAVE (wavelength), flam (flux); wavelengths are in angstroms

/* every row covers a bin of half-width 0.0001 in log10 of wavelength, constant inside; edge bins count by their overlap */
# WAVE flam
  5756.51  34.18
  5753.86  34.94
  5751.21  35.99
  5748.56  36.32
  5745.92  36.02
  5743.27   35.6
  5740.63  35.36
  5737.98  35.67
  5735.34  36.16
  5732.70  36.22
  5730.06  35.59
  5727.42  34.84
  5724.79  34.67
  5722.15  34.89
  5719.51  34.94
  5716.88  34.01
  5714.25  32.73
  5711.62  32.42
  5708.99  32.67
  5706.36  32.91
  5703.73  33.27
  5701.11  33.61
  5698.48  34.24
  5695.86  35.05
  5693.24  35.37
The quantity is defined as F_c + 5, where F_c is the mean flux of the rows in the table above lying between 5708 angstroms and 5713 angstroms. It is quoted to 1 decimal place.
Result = 37.5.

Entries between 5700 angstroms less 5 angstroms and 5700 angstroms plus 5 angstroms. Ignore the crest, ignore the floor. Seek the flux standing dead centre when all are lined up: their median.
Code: 33.9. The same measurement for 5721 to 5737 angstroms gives 35.2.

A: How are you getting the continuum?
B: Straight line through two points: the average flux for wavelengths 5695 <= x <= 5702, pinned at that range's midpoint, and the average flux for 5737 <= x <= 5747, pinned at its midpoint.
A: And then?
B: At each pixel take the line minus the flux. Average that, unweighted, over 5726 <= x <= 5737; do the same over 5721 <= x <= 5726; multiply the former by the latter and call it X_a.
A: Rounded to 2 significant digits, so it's -0.11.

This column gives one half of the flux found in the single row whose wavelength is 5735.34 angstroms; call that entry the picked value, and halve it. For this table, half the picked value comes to 18.1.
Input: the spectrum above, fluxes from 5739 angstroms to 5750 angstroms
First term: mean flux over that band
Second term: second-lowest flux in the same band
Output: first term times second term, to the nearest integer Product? 1275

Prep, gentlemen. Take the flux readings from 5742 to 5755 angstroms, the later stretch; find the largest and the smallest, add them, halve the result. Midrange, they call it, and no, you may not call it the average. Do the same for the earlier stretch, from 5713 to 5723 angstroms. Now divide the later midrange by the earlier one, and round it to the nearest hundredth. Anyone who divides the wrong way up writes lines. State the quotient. 1.05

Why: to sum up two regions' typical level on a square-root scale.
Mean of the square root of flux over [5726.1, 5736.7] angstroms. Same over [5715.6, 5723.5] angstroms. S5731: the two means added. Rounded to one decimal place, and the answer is 11.9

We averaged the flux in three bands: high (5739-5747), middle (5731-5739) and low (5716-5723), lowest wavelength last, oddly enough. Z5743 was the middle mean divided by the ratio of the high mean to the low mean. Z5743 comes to 35.0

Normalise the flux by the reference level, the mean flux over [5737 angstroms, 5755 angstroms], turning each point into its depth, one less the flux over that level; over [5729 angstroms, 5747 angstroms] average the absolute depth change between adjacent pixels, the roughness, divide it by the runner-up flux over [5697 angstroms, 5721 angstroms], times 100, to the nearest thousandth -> 0.029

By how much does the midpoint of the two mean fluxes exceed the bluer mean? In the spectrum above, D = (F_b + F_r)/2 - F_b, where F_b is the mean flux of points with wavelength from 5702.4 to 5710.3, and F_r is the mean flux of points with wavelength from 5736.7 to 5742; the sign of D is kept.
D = 1.3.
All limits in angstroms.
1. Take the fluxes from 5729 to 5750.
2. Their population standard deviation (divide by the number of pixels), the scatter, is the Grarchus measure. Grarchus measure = 0.33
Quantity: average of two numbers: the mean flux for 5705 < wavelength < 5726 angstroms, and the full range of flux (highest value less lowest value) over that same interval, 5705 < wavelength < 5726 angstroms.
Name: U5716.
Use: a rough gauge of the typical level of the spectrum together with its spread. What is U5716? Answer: 18.1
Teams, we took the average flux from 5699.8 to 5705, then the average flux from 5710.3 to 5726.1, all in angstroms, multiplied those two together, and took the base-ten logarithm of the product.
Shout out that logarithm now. 3.055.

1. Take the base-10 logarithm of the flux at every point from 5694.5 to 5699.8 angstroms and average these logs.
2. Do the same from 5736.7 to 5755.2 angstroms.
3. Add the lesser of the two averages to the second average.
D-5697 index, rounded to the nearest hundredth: 3.09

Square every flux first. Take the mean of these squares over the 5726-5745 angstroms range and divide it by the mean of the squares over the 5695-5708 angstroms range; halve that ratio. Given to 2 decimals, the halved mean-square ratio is 0.56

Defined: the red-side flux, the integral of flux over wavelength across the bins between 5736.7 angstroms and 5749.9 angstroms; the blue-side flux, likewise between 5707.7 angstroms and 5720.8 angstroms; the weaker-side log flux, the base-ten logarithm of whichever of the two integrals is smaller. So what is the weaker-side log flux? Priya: 2.64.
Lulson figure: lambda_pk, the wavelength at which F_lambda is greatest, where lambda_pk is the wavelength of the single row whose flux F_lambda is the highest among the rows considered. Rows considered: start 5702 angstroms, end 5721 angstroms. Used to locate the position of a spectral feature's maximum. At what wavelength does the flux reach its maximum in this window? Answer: 5719.51 angstroms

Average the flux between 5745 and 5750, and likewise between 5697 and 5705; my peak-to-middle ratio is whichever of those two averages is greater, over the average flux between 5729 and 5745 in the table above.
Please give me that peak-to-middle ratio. 1.01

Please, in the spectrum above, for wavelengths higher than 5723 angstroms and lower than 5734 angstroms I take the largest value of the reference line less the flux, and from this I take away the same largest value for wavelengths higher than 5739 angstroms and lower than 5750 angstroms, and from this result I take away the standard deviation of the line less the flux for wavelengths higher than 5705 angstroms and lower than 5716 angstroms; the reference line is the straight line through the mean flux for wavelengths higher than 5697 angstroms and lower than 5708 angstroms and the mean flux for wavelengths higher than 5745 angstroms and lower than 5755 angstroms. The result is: -0.4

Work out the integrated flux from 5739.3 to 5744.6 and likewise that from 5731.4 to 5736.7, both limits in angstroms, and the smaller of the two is 188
